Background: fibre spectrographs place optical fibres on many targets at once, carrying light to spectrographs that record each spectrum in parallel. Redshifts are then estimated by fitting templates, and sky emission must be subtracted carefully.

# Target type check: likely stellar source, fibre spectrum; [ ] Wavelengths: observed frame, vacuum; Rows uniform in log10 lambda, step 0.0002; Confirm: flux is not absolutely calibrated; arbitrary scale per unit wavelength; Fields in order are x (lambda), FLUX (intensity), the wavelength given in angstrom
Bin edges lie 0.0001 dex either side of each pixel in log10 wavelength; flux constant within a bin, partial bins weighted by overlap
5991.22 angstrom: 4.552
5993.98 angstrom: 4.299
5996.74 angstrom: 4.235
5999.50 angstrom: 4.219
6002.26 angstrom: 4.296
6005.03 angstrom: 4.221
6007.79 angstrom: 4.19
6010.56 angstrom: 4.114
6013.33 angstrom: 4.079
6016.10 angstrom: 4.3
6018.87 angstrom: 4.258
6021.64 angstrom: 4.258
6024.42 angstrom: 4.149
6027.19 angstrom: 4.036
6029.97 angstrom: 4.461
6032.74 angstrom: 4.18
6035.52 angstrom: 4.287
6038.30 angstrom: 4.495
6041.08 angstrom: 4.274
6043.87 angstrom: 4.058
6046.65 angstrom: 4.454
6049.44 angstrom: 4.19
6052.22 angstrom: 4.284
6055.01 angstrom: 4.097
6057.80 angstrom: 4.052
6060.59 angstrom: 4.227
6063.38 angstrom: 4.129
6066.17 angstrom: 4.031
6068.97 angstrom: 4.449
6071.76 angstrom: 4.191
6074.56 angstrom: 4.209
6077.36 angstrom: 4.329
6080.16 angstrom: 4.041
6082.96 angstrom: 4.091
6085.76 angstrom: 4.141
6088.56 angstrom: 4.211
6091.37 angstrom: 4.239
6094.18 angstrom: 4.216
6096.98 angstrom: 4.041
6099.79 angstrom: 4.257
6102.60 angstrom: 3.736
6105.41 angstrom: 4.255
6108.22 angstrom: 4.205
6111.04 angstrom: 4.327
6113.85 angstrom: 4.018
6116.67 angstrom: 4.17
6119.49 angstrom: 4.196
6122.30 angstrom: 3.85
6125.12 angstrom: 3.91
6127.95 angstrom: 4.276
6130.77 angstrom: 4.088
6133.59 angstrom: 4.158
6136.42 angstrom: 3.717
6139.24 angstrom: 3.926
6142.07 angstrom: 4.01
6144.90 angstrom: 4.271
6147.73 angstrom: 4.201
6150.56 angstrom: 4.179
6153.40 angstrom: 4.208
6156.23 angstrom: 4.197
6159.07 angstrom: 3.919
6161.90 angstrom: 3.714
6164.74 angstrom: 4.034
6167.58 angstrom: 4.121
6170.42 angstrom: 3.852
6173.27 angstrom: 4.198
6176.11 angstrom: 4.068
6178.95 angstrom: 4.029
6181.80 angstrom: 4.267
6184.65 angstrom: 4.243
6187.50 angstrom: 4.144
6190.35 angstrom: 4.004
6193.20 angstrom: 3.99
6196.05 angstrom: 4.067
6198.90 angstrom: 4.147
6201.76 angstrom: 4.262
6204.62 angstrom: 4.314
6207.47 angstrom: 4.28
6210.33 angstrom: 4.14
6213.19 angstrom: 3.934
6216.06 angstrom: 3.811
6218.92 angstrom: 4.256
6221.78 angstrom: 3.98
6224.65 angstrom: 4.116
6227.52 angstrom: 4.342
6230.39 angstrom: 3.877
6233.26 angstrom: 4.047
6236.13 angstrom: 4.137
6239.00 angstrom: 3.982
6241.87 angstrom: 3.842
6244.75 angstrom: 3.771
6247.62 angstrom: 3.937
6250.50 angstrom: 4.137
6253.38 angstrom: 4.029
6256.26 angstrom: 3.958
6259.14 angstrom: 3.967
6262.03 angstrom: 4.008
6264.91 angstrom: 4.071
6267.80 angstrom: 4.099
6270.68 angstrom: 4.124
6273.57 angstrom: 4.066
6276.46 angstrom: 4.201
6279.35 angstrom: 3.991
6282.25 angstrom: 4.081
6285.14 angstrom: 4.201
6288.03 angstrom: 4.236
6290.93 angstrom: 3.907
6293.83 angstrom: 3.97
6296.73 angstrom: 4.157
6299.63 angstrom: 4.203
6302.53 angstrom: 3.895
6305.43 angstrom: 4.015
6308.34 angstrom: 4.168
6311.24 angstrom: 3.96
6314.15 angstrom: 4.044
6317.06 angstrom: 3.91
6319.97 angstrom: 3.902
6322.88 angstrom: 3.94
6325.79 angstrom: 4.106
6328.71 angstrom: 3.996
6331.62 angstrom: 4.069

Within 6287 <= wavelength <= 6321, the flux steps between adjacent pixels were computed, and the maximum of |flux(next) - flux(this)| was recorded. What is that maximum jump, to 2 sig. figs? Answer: 0.33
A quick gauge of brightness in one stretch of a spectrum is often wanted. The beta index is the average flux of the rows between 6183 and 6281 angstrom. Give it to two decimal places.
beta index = 4.07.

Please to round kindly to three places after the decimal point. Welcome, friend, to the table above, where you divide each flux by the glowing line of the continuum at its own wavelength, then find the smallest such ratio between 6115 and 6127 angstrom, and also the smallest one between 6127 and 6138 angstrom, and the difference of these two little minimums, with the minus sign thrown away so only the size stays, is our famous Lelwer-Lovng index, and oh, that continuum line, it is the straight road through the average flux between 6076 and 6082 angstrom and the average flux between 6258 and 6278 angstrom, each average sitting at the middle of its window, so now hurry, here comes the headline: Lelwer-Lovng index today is 0.030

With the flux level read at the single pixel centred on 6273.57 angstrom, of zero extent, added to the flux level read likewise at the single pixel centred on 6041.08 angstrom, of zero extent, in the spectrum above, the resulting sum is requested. 8.3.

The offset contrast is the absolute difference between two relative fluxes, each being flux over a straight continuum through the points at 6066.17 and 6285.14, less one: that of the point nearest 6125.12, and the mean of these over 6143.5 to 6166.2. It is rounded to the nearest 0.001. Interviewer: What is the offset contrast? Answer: 0.039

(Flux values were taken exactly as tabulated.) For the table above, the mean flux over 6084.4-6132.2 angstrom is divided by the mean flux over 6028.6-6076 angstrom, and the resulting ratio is 0.973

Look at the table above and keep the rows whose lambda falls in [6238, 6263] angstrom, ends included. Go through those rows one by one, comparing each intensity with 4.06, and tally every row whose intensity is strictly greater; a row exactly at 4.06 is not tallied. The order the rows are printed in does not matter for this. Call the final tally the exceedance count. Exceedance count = 1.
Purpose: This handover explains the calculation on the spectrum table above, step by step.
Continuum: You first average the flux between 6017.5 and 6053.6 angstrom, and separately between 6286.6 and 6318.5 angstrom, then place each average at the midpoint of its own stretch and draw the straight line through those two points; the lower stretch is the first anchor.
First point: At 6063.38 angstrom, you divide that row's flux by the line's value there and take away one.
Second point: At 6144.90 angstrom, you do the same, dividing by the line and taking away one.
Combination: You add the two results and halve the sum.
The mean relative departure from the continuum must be -0.001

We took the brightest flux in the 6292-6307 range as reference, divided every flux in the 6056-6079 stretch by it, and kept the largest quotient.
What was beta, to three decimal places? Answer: 1.059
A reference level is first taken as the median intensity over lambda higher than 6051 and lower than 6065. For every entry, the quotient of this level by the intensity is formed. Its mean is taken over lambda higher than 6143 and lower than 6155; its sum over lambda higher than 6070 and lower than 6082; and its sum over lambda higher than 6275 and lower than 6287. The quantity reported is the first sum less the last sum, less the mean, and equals -1.05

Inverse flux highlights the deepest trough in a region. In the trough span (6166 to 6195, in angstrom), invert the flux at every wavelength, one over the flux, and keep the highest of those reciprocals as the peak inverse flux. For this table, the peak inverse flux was 0.260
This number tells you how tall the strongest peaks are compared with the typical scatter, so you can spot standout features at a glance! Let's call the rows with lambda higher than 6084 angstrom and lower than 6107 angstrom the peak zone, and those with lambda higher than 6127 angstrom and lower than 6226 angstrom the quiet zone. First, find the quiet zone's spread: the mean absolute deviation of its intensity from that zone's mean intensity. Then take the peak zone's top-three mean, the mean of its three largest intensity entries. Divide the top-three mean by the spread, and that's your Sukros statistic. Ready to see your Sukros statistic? 32.6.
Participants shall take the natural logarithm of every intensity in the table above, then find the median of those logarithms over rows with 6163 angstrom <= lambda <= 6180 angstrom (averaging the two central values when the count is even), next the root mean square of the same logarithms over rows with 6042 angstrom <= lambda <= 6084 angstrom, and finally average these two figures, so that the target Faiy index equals 1.42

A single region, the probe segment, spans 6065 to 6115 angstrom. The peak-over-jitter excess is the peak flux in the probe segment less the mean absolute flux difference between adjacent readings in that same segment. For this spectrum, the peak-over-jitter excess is 4.259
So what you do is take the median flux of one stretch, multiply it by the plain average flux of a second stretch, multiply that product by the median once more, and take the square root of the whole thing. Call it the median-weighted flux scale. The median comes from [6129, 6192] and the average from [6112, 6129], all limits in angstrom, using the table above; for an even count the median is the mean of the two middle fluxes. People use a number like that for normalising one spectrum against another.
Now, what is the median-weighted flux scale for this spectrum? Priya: 8.28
